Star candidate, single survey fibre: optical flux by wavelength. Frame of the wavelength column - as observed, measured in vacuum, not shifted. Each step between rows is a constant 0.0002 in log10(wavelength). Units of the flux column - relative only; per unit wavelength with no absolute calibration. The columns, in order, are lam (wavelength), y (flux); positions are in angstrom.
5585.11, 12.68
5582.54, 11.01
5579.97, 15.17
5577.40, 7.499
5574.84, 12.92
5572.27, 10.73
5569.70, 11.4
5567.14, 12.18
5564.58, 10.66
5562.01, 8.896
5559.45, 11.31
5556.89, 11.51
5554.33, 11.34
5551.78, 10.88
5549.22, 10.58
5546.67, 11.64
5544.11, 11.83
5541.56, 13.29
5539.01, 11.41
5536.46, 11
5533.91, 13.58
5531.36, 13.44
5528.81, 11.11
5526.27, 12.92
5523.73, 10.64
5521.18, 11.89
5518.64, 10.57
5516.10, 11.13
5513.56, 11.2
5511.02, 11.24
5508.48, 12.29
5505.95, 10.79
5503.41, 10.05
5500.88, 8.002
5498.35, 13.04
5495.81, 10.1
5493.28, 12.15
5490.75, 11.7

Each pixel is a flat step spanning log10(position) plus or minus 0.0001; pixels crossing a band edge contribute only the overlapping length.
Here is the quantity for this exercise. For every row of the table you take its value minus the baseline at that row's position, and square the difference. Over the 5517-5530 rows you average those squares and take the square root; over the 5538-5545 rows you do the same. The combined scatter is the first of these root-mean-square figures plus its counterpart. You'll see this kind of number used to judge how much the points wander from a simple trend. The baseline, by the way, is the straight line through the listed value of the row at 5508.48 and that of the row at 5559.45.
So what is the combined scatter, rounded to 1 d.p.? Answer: 2.0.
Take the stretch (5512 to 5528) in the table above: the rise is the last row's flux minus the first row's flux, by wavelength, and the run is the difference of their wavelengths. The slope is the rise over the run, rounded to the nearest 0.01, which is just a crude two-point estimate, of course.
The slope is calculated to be 0.14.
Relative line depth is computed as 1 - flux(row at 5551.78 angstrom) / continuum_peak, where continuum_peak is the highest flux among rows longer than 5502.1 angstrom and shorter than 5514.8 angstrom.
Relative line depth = 0.115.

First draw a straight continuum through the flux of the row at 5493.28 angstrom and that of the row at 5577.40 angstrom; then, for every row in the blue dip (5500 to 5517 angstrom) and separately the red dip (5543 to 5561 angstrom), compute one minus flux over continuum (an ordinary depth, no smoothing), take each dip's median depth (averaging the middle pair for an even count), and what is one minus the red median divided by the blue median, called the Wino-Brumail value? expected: -41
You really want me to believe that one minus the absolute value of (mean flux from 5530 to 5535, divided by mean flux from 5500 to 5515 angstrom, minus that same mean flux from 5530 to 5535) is -11.2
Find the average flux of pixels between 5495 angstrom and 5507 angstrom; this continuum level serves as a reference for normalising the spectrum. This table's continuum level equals 10.4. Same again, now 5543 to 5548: 11.7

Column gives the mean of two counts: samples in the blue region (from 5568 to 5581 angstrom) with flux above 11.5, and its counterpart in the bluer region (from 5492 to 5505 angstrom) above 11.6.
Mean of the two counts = 2.00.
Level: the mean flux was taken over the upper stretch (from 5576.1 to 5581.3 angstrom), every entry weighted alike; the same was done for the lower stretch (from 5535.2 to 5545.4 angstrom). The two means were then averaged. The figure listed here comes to 11.6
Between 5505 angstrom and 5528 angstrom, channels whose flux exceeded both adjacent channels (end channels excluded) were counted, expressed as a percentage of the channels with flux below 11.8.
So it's 33.3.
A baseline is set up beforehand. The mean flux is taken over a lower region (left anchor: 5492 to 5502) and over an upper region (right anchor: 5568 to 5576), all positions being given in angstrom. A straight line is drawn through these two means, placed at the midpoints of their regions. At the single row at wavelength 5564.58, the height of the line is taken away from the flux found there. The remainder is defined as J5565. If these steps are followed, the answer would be -0.94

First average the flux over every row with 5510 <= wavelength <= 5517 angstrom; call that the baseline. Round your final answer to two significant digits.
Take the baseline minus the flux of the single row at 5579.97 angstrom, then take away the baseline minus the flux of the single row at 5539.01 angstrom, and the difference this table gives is -3.8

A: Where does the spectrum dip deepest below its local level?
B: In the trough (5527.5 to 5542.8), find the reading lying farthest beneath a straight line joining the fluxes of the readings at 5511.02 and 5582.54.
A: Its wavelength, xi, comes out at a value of 5536.46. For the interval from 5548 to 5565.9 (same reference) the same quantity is 5562.01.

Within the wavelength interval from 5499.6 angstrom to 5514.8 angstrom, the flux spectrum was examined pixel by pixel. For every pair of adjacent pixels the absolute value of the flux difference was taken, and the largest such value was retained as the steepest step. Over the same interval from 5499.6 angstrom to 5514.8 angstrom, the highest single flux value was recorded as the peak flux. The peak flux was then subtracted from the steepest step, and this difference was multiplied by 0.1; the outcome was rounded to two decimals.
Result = -1.02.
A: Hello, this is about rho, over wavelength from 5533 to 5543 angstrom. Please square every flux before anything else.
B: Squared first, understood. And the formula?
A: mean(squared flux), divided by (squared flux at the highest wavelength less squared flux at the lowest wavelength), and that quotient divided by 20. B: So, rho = -1.0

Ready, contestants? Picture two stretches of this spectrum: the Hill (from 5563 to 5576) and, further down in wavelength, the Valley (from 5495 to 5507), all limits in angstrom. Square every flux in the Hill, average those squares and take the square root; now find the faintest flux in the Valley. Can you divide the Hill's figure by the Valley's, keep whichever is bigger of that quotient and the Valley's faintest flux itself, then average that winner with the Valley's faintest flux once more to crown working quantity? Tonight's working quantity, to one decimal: 8.0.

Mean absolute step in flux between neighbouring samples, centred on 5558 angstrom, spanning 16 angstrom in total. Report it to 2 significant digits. 1.0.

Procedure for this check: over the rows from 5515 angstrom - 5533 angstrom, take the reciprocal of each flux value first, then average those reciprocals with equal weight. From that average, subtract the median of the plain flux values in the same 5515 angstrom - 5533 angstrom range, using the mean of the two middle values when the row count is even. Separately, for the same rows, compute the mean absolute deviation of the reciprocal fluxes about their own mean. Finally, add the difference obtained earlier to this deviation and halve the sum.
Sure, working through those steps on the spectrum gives -5.52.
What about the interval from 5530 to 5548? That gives -5.87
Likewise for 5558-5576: -5.61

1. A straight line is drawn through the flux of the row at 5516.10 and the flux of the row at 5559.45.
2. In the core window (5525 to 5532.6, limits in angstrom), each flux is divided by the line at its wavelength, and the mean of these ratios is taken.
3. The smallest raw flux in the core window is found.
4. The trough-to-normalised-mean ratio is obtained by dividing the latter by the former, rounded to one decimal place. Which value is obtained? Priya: 9.9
